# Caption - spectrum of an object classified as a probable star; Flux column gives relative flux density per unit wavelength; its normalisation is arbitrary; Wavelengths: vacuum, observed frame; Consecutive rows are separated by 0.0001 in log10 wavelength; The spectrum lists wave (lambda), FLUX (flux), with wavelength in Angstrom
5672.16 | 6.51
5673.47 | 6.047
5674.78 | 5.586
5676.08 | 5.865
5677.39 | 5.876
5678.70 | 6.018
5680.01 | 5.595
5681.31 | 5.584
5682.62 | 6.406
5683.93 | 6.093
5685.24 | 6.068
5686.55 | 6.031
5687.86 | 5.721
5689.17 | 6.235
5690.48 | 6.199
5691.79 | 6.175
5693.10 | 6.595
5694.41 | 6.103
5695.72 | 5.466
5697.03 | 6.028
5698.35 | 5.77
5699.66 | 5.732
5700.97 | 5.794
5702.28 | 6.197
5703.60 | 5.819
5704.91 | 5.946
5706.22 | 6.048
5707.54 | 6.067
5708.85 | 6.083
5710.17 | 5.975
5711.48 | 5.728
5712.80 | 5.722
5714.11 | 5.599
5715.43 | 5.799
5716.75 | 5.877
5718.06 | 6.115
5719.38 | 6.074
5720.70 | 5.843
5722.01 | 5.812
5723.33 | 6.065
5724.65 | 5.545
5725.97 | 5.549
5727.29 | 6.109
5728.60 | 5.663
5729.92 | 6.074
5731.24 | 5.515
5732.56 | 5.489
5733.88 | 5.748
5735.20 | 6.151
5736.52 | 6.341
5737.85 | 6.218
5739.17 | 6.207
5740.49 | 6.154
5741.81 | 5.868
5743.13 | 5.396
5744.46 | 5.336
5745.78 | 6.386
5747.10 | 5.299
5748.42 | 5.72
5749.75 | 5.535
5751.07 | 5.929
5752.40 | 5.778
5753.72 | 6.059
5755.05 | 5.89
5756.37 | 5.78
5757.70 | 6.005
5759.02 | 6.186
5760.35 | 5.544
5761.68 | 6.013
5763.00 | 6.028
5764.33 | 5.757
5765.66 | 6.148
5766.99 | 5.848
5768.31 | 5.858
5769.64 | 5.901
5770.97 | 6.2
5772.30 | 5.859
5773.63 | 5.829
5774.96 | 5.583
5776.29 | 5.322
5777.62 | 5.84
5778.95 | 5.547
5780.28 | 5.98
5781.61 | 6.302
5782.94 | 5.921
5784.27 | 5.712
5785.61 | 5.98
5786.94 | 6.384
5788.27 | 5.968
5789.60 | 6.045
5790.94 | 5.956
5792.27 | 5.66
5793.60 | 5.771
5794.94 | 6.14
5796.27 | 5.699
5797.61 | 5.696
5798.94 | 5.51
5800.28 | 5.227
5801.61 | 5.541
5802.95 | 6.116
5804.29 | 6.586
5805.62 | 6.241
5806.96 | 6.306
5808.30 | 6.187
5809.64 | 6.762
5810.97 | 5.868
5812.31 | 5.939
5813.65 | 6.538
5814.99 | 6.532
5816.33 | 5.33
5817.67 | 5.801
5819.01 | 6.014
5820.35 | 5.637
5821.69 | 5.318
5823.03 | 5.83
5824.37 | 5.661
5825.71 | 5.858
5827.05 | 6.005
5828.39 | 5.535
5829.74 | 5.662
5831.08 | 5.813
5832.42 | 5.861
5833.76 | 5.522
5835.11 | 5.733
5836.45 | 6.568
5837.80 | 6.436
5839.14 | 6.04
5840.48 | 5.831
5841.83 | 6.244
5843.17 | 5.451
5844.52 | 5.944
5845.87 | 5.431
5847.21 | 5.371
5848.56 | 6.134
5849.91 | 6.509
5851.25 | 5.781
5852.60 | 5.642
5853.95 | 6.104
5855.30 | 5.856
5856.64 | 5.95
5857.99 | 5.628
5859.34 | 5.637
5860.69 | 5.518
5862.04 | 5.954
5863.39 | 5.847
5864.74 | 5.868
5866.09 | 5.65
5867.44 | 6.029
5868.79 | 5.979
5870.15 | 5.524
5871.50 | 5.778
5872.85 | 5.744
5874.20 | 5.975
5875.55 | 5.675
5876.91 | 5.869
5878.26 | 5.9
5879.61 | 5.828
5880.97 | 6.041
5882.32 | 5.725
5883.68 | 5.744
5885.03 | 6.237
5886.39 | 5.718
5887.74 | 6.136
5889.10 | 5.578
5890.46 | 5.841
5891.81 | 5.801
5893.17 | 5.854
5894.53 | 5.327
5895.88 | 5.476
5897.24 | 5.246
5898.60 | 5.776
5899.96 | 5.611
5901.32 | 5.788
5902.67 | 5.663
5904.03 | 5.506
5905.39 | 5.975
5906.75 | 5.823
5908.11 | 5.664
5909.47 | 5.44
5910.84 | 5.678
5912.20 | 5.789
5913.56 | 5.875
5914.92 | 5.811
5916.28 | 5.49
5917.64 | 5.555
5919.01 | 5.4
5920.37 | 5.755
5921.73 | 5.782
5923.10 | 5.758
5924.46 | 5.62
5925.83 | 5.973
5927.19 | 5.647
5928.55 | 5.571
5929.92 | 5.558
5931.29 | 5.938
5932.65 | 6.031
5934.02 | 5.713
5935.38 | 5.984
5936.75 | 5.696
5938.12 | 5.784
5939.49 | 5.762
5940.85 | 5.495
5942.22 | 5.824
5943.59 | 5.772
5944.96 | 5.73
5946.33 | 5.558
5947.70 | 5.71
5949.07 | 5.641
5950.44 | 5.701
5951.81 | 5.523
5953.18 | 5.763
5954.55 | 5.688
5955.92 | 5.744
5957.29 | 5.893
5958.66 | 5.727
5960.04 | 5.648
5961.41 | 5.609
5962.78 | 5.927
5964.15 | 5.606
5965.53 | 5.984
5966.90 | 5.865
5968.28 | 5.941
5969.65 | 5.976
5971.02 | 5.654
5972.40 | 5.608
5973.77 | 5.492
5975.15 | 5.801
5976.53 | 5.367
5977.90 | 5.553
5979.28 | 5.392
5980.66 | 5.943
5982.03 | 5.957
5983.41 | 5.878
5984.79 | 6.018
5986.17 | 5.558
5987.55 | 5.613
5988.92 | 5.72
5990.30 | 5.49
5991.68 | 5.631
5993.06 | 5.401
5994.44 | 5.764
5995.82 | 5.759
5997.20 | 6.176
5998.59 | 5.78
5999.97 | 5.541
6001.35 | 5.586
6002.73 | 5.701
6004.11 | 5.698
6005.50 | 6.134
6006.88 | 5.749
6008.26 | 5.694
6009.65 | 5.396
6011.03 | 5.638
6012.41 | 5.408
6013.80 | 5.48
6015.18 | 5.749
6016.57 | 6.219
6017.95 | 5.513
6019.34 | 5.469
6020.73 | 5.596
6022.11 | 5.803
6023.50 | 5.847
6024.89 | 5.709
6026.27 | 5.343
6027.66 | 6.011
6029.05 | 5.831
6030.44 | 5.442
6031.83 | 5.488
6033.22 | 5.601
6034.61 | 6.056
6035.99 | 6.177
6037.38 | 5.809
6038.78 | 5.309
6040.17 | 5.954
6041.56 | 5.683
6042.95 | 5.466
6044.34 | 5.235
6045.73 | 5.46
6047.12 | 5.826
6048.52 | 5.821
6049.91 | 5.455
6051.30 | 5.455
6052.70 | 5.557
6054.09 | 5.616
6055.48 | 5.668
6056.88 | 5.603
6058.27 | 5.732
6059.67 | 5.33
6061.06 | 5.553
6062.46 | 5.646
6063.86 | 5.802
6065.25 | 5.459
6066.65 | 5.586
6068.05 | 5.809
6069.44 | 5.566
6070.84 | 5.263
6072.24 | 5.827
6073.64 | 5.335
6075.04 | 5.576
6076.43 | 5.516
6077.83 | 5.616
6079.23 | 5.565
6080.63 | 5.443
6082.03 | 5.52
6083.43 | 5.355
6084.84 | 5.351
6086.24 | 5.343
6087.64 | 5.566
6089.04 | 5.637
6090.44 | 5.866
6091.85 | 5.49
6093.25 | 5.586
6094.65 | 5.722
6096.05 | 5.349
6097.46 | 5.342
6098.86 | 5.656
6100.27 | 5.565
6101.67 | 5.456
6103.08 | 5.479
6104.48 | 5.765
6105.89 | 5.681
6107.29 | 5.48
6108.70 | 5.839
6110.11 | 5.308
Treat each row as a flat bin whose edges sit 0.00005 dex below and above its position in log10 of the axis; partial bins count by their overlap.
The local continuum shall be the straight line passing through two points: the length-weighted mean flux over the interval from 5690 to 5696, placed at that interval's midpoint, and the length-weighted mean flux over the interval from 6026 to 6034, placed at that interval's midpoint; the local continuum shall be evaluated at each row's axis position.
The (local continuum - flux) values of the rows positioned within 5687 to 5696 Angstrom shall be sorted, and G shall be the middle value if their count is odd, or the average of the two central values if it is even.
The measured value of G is -0.02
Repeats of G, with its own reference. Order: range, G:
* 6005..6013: 0.00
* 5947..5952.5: 0.08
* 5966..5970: -0.21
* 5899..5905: 0.19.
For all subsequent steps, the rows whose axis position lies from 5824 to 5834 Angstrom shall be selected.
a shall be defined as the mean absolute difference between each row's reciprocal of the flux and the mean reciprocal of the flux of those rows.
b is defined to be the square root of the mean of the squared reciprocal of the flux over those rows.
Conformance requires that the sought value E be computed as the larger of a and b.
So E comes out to 0.174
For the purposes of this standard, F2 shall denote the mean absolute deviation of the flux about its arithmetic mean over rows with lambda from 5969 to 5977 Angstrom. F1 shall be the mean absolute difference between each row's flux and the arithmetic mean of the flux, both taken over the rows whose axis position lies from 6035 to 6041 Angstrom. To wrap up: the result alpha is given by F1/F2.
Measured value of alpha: 1.58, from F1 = 0.25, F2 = 0.16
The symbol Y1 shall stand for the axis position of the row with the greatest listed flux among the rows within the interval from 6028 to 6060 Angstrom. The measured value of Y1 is 6035.99 Angstrom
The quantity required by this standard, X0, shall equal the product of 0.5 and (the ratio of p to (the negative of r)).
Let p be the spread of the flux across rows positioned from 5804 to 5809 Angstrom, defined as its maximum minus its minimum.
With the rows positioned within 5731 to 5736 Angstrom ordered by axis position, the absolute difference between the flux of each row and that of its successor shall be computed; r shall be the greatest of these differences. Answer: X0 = -0.50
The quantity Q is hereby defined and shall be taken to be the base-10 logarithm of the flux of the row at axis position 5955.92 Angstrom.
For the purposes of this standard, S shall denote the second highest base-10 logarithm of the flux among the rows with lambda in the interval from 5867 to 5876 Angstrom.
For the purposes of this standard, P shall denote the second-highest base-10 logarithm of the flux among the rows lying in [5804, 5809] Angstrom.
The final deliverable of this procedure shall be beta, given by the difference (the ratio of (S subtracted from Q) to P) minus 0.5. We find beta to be -0.52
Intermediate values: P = 0.7998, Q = 0.759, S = 0.78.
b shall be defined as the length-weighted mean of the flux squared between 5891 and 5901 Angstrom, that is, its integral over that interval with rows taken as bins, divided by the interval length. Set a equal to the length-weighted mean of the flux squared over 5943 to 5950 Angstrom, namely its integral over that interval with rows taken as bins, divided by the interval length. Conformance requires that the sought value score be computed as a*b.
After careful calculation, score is 1012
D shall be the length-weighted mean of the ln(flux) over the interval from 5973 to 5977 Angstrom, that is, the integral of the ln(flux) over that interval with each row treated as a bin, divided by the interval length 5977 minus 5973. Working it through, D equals 1.71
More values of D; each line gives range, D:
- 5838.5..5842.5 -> 1.80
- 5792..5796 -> 1.77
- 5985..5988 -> 1.73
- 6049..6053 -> 1.70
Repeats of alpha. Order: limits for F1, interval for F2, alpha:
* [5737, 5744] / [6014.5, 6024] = 1.45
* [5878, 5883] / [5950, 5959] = 1.37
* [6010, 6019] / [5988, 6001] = 1.32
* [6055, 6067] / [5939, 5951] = 1.25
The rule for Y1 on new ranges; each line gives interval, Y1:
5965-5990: 5984.79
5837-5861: 5849.91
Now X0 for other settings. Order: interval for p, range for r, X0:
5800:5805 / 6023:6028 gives -1.02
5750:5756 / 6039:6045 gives -0.52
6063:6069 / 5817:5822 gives -0.46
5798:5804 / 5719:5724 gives -1.76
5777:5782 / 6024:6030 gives -0.57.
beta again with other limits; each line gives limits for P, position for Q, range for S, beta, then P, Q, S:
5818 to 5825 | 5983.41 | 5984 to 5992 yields -0.48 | 0.7657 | 0.769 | 0.76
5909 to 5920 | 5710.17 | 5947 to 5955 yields -0.47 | 0.7643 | 0.776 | 0.76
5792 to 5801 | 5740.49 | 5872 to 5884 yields -0.48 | 0.7613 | 0.789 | 0.78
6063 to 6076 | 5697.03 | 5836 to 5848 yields -0.54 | 0.7641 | 0.780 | 0.81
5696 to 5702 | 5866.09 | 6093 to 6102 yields -0.50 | 0.7630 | 0.752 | 0.75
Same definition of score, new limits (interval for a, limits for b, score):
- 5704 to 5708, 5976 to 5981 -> 1110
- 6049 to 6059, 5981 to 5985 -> 1104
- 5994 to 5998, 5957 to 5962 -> 1135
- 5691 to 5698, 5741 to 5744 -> 1173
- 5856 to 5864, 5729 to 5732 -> 1106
